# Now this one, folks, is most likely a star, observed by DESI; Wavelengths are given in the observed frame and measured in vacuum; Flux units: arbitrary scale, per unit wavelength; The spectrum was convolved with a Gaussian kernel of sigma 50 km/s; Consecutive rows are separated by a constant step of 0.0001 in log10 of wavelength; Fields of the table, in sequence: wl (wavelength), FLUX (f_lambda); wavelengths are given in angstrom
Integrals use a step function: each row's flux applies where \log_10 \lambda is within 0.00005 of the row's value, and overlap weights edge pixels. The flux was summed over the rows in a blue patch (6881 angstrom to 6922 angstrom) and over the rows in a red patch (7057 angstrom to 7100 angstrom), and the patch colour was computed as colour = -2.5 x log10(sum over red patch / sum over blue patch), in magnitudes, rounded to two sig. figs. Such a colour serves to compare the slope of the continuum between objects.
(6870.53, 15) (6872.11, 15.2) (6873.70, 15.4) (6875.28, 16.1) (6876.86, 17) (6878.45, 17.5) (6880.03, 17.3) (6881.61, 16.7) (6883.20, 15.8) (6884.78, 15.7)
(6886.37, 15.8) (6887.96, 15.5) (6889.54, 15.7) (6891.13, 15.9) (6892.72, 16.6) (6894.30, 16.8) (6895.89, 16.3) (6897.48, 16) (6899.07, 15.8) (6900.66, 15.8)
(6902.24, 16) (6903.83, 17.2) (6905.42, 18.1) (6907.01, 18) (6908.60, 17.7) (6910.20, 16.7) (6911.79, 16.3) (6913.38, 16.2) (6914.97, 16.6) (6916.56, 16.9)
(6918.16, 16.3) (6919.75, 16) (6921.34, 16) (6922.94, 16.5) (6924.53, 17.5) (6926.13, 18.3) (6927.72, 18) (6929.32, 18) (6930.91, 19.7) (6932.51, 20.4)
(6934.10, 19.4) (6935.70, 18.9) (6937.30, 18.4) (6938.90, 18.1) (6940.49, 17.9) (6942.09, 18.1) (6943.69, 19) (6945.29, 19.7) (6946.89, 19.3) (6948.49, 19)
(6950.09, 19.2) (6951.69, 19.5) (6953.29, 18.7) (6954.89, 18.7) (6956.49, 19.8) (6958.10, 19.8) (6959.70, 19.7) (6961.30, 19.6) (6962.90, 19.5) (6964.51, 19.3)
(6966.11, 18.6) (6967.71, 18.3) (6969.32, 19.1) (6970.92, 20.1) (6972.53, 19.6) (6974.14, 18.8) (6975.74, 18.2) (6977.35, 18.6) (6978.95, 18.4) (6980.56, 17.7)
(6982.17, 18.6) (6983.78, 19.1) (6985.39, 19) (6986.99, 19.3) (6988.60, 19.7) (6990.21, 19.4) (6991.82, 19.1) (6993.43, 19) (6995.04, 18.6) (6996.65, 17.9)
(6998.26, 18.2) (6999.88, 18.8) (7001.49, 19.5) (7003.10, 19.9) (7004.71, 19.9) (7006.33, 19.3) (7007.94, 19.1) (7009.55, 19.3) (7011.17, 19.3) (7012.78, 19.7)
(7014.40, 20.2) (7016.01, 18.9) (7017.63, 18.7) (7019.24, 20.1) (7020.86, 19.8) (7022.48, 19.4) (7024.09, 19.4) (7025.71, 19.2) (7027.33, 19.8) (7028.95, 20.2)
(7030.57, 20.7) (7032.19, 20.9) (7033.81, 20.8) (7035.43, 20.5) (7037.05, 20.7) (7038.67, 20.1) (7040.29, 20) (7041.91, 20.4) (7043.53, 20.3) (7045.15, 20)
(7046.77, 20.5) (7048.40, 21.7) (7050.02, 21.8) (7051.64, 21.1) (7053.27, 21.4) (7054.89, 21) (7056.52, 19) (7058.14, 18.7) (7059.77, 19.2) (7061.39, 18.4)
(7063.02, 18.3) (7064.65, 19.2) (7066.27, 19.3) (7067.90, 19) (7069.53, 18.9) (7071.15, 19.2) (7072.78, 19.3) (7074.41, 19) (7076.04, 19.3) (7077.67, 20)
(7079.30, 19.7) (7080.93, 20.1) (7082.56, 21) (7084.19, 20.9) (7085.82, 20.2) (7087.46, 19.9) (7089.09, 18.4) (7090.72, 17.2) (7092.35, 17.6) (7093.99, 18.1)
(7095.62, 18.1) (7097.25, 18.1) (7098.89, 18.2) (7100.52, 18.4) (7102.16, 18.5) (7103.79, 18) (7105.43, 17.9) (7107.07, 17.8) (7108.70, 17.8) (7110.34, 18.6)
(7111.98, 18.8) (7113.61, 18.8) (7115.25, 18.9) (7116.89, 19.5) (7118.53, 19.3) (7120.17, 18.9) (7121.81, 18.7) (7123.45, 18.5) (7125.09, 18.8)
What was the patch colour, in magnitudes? -0.16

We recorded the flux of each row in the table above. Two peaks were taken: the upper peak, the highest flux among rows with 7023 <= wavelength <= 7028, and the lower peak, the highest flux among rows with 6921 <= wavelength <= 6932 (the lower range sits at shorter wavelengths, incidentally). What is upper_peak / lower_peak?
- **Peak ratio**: 1.01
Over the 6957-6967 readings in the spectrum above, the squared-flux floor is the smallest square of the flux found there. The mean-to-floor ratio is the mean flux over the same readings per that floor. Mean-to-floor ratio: 0.0561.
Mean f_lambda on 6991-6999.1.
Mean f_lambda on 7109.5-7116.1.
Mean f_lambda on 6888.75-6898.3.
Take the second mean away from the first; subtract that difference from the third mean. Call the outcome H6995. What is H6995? 16.4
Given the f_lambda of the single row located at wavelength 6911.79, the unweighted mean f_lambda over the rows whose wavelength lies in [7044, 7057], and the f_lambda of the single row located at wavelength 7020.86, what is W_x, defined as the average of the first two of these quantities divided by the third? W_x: 0.94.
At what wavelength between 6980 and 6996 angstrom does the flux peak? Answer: 6988.60 angstrom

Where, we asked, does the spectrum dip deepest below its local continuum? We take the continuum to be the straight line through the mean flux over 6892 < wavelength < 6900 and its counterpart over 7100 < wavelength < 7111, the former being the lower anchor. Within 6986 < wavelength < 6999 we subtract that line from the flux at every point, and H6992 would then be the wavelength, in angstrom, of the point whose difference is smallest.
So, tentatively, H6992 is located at 6996.65 angstrom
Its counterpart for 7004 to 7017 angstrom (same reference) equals 7016.01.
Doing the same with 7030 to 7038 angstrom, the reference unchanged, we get 7035.43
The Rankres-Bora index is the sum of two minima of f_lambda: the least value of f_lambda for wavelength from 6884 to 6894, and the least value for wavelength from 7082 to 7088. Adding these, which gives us 35.4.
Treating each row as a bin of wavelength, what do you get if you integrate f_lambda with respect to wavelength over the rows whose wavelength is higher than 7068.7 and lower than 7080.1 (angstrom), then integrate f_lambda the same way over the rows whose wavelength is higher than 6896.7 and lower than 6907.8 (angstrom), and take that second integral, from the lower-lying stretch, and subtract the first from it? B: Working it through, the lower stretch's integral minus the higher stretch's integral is -35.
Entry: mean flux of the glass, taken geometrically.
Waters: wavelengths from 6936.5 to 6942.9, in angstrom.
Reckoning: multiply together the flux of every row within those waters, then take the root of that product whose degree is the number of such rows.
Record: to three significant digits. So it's 18.1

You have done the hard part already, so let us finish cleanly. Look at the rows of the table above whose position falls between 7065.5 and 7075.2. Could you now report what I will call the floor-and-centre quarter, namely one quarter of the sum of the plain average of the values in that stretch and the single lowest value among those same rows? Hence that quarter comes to 9.5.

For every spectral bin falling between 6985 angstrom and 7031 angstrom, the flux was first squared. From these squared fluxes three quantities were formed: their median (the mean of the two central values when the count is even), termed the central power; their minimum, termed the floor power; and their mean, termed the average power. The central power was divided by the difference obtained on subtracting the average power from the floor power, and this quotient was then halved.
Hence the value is -3.4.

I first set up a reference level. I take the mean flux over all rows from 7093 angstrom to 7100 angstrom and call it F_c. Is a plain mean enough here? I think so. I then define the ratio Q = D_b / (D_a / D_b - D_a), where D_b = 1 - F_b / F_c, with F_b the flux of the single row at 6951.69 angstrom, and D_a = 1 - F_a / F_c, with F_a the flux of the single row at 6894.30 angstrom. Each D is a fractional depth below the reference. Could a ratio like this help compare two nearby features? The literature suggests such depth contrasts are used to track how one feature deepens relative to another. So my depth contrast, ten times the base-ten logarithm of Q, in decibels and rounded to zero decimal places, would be -11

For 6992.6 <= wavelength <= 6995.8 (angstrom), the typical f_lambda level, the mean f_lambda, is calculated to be 18.8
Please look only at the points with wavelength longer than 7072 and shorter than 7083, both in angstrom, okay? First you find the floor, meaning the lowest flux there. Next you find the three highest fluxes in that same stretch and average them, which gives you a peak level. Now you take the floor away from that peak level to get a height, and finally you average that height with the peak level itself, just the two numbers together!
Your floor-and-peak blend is 10.9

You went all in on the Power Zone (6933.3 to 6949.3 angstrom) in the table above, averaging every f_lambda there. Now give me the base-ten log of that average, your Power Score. 1.27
